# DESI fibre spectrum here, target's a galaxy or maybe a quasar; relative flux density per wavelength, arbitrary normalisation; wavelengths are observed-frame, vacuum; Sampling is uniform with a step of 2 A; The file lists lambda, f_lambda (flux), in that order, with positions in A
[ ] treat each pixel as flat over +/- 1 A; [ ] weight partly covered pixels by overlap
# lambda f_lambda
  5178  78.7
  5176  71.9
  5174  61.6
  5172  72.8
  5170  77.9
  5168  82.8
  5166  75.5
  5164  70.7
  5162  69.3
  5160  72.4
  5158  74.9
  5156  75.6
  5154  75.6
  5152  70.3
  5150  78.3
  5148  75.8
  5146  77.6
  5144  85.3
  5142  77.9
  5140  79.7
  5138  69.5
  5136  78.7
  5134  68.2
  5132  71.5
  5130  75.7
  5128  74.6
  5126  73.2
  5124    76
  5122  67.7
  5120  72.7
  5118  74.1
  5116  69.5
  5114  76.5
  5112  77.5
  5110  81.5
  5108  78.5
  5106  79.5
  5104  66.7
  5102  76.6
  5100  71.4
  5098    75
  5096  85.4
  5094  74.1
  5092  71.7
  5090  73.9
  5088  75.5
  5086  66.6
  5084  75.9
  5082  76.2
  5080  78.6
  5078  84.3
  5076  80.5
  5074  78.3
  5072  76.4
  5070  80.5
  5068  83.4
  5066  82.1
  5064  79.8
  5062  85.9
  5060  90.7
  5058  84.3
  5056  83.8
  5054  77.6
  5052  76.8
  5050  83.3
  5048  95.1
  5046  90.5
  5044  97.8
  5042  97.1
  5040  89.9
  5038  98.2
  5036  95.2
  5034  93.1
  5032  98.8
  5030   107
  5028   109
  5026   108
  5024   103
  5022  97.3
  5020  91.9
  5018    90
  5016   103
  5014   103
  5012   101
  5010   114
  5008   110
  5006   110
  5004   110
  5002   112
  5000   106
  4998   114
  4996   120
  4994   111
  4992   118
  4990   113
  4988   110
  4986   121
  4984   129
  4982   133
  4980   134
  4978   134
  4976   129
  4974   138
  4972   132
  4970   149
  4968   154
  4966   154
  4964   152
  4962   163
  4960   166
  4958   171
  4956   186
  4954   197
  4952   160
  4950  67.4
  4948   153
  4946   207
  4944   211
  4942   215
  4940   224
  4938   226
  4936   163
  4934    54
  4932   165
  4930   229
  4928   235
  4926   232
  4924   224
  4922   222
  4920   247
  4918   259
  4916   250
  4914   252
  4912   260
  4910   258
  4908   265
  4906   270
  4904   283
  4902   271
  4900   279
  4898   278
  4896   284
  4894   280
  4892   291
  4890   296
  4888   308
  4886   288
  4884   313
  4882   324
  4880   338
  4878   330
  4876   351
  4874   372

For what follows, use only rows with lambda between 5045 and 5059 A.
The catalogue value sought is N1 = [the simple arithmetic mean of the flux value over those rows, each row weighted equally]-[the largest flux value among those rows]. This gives -11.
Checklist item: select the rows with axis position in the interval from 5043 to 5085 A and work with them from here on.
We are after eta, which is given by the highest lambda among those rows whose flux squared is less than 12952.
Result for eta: 5084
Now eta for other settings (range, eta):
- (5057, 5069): 5068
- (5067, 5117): 5116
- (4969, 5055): 5054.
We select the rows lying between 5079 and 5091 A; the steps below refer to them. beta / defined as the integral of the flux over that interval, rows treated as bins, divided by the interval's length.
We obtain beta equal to 74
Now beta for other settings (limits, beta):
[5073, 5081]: 80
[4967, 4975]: 143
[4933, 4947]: 186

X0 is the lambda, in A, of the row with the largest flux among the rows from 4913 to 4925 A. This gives 4918 A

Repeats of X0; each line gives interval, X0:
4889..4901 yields 4890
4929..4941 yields 4930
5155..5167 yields 5156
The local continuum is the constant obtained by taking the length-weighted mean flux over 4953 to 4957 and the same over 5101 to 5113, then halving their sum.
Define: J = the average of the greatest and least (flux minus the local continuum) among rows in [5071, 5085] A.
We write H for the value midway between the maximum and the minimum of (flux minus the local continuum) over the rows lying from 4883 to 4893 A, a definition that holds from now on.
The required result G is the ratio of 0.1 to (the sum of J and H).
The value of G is 0.001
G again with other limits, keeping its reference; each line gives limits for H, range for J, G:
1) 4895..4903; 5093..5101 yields 0.001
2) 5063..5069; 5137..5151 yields -0.001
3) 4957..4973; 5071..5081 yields -0.003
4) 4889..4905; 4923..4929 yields 0.000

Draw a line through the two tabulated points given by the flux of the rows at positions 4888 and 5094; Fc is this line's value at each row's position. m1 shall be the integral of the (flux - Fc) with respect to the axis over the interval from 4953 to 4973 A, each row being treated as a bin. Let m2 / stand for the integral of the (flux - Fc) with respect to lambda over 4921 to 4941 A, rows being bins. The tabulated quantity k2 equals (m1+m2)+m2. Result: -3680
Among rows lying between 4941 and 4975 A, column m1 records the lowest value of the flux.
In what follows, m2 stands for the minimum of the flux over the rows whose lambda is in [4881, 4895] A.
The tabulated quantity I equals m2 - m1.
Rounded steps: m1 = 67.4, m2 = 280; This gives 213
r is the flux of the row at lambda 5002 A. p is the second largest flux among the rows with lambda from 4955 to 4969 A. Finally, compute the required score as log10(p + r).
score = 2.45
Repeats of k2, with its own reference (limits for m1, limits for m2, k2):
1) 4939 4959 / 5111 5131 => 20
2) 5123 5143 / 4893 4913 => 167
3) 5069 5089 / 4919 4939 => -2747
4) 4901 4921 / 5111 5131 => 805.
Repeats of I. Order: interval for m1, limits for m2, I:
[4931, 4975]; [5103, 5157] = 13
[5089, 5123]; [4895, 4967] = -13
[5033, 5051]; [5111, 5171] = -16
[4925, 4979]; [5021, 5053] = 23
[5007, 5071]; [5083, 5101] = -10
